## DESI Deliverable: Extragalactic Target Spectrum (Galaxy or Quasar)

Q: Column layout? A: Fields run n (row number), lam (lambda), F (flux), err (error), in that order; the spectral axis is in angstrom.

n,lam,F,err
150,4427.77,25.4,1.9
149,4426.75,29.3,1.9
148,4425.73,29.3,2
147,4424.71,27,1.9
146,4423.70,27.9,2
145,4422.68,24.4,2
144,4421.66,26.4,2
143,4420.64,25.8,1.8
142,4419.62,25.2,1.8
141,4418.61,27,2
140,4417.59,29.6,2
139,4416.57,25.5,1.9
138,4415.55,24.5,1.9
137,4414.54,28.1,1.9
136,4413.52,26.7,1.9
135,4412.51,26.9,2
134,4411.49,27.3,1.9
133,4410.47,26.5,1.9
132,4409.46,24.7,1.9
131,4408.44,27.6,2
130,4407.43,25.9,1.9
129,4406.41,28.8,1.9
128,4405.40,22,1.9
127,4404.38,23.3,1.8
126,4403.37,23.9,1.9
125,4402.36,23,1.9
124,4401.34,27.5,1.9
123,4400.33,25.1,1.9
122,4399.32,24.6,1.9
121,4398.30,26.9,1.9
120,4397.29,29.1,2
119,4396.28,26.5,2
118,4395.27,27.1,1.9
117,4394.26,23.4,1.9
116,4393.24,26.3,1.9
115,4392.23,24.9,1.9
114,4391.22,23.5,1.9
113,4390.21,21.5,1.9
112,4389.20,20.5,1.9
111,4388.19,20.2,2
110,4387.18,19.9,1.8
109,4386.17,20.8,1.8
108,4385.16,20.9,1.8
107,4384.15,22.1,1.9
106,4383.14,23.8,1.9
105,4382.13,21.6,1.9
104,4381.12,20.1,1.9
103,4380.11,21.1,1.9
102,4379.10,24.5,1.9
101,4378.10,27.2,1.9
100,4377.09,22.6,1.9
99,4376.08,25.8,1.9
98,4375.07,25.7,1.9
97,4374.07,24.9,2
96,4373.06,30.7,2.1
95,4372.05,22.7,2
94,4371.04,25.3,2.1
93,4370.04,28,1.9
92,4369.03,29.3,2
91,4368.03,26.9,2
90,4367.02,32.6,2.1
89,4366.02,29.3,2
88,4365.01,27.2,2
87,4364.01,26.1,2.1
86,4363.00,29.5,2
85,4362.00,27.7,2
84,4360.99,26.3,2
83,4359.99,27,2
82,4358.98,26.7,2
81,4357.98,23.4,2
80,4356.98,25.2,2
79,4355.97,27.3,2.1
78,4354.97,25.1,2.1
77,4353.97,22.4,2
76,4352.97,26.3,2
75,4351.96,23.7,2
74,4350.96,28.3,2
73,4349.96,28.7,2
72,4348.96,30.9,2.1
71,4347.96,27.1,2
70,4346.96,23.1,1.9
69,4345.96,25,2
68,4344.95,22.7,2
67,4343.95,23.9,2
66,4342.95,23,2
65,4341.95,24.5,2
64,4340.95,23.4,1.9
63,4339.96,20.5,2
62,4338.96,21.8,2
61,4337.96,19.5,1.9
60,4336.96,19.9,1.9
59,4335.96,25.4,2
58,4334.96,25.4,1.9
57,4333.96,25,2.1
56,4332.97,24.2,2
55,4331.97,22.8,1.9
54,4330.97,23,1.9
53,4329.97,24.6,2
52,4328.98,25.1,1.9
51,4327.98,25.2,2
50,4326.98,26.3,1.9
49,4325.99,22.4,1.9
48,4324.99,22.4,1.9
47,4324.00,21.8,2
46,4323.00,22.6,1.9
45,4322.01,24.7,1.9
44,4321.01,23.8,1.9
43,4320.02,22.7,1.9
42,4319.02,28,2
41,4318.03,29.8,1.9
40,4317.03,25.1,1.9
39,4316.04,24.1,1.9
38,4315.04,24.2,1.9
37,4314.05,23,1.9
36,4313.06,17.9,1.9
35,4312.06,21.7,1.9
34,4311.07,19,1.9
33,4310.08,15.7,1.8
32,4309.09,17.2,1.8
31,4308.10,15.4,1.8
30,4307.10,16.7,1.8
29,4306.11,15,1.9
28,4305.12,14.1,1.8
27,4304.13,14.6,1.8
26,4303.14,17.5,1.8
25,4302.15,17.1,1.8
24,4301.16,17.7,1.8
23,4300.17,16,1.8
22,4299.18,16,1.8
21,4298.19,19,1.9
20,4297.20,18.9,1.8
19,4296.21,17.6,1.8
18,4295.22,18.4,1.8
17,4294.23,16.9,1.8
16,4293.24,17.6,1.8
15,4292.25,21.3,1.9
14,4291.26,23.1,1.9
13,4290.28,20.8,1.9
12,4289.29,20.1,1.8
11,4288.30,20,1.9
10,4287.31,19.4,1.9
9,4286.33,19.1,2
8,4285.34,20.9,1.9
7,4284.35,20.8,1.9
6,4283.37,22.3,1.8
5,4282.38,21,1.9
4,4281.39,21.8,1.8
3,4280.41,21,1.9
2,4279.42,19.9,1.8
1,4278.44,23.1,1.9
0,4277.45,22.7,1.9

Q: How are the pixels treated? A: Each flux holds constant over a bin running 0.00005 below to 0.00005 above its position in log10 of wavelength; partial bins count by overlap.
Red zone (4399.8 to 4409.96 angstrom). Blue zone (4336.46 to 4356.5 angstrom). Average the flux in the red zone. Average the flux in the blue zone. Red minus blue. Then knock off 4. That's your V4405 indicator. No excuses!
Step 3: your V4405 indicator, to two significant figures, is -3.2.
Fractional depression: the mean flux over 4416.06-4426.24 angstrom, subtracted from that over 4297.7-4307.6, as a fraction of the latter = -0.6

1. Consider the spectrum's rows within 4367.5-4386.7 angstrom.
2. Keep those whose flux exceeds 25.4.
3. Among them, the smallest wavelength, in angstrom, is 4368.03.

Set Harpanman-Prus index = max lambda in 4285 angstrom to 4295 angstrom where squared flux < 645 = 4294.23 angstrom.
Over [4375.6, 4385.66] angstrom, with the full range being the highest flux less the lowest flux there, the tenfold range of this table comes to 71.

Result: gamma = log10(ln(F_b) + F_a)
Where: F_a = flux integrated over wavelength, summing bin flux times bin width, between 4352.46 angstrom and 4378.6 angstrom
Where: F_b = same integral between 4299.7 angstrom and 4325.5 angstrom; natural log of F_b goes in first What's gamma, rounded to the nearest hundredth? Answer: 2.85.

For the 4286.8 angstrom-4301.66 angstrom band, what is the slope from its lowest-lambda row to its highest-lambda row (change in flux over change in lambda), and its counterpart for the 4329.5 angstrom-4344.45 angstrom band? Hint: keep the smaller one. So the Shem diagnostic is -0.12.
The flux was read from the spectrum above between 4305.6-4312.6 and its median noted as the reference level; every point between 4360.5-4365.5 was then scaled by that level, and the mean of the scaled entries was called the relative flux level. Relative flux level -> 1.64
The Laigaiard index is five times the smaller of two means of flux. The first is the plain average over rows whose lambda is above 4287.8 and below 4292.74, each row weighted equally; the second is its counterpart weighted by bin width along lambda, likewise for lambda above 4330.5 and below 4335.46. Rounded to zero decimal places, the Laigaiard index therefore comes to 105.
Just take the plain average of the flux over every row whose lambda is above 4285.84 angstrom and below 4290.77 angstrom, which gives 19.9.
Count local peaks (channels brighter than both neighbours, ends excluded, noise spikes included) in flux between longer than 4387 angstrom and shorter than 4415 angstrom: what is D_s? 8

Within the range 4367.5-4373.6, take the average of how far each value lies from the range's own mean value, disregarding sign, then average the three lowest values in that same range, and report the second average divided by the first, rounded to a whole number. 11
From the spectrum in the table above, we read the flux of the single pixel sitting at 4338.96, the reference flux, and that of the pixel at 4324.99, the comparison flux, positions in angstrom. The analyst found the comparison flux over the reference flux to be 1.03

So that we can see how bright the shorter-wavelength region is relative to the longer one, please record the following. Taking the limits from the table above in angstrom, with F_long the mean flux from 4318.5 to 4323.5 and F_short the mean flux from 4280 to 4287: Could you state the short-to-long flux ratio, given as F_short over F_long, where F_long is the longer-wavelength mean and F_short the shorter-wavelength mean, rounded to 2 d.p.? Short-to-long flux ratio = 0.86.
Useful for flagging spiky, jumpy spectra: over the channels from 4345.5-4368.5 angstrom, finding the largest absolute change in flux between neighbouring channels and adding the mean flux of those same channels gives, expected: 32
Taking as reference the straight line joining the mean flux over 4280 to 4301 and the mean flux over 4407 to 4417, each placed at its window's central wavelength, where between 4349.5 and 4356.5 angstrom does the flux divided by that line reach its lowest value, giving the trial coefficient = 4353.97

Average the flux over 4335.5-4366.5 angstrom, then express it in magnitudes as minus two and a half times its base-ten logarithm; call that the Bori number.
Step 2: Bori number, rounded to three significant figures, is -3.50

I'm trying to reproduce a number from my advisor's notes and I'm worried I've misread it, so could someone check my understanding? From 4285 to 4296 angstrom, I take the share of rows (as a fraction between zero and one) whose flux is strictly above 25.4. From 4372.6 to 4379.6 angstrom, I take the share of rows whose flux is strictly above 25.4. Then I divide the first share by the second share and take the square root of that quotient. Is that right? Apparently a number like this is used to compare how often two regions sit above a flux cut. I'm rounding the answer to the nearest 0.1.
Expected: 0.0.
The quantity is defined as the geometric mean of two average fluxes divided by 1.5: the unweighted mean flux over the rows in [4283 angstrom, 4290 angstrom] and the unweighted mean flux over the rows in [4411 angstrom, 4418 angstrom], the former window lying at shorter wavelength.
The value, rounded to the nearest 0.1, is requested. 15.6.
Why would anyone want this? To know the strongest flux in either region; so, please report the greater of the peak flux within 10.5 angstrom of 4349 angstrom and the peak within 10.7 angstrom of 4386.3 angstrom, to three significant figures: 30.9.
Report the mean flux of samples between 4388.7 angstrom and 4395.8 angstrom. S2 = 23.9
